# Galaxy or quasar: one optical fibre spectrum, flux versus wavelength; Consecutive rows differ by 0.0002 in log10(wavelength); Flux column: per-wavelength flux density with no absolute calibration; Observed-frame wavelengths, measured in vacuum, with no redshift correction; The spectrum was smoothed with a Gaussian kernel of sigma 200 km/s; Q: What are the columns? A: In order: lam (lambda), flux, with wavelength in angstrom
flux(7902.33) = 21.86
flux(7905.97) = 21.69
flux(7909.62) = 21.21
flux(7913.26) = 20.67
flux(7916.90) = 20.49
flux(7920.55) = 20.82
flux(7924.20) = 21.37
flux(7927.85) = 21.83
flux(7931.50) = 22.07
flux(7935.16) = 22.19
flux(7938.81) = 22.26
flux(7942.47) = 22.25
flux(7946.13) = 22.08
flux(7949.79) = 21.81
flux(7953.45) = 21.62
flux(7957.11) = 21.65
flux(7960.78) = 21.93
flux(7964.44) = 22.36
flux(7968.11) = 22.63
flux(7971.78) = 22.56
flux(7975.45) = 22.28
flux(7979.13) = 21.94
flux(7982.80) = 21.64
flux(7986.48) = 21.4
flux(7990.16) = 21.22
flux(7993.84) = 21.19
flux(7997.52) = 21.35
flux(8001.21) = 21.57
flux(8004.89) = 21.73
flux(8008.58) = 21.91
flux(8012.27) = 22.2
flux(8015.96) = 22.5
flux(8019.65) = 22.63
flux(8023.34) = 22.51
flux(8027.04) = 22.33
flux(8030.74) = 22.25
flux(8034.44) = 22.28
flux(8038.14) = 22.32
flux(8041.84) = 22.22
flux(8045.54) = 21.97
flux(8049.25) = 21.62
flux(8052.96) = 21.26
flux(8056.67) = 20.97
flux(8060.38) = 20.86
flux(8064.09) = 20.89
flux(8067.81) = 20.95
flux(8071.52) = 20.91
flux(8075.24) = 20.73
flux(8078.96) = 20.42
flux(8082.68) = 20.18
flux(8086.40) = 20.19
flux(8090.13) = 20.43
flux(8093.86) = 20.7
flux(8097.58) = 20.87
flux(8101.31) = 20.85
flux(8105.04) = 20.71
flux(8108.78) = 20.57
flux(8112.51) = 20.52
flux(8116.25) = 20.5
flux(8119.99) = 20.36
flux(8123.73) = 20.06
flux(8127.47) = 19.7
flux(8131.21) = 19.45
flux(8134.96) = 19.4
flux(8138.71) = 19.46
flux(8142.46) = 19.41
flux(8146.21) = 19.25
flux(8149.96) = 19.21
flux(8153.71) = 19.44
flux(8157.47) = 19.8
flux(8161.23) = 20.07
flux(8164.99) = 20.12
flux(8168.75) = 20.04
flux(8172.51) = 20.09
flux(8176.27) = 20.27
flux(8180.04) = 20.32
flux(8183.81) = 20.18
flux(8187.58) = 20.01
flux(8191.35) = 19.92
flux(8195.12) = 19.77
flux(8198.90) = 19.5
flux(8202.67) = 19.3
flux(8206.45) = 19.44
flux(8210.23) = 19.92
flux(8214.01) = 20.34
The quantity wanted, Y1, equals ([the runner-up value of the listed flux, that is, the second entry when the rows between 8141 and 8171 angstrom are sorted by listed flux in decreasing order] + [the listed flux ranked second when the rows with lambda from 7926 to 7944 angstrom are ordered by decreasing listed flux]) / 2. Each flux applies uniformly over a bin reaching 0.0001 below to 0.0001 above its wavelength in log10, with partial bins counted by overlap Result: 21.2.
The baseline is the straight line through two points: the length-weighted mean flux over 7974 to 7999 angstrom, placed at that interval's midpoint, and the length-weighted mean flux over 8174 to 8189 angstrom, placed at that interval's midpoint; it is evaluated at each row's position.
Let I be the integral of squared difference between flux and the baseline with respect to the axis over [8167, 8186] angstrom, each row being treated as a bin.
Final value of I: 0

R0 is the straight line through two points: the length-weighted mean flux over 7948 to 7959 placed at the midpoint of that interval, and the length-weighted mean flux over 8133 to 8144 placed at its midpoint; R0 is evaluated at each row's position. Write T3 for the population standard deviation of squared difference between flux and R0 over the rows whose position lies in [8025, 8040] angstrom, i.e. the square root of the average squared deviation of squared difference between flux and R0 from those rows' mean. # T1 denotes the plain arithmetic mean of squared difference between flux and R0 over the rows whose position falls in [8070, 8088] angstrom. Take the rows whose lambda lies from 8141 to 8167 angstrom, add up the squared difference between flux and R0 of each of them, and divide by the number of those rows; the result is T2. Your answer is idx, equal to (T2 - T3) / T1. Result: 0.9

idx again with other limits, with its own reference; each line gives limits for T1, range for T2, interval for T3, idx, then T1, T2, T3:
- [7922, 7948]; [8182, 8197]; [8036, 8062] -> 3.0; 0.14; 1.4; 1.00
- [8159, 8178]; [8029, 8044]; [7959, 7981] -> 1.8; 1.19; 2.5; 0.42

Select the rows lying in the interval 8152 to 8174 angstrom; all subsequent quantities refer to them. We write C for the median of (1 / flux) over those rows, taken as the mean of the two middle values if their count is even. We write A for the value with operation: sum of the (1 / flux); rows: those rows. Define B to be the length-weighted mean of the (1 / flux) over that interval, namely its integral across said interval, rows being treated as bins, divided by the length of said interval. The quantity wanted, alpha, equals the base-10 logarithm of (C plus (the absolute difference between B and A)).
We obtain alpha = -0.522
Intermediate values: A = 0.301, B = 0.050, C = 0.0499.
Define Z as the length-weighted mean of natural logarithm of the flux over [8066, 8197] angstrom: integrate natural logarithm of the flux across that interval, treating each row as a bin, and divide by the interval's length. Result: 3.00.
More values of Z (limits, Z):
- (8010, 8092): 3.07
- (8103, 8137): 3.00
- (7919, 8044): 3.09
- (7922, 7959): 3.09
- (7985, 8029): 3.09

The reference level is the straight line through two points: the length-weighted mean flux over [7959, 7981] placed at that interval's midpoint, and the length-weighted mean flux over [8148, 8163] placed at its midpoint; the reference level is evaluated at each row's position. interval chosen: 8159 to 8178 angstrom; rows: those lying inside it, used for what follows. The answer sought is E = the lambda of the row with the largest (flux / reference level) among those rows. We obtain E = 8176.27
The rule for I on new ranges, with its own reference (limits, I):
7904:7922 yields 25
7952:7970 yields 5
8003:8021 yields 14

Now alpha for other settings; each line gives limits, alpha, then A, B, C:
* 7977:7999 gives -0.553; 0.280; 0.047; 0.0468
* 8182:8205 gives -0.518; 0.303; 0.051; 0.0504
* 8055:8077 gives -0.542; 0.287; 0.048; 0.0478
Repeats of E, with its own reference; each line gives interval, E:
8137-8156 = 8153.71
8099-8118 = 8101.31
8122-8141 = 8123.73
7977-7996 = 7979.13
